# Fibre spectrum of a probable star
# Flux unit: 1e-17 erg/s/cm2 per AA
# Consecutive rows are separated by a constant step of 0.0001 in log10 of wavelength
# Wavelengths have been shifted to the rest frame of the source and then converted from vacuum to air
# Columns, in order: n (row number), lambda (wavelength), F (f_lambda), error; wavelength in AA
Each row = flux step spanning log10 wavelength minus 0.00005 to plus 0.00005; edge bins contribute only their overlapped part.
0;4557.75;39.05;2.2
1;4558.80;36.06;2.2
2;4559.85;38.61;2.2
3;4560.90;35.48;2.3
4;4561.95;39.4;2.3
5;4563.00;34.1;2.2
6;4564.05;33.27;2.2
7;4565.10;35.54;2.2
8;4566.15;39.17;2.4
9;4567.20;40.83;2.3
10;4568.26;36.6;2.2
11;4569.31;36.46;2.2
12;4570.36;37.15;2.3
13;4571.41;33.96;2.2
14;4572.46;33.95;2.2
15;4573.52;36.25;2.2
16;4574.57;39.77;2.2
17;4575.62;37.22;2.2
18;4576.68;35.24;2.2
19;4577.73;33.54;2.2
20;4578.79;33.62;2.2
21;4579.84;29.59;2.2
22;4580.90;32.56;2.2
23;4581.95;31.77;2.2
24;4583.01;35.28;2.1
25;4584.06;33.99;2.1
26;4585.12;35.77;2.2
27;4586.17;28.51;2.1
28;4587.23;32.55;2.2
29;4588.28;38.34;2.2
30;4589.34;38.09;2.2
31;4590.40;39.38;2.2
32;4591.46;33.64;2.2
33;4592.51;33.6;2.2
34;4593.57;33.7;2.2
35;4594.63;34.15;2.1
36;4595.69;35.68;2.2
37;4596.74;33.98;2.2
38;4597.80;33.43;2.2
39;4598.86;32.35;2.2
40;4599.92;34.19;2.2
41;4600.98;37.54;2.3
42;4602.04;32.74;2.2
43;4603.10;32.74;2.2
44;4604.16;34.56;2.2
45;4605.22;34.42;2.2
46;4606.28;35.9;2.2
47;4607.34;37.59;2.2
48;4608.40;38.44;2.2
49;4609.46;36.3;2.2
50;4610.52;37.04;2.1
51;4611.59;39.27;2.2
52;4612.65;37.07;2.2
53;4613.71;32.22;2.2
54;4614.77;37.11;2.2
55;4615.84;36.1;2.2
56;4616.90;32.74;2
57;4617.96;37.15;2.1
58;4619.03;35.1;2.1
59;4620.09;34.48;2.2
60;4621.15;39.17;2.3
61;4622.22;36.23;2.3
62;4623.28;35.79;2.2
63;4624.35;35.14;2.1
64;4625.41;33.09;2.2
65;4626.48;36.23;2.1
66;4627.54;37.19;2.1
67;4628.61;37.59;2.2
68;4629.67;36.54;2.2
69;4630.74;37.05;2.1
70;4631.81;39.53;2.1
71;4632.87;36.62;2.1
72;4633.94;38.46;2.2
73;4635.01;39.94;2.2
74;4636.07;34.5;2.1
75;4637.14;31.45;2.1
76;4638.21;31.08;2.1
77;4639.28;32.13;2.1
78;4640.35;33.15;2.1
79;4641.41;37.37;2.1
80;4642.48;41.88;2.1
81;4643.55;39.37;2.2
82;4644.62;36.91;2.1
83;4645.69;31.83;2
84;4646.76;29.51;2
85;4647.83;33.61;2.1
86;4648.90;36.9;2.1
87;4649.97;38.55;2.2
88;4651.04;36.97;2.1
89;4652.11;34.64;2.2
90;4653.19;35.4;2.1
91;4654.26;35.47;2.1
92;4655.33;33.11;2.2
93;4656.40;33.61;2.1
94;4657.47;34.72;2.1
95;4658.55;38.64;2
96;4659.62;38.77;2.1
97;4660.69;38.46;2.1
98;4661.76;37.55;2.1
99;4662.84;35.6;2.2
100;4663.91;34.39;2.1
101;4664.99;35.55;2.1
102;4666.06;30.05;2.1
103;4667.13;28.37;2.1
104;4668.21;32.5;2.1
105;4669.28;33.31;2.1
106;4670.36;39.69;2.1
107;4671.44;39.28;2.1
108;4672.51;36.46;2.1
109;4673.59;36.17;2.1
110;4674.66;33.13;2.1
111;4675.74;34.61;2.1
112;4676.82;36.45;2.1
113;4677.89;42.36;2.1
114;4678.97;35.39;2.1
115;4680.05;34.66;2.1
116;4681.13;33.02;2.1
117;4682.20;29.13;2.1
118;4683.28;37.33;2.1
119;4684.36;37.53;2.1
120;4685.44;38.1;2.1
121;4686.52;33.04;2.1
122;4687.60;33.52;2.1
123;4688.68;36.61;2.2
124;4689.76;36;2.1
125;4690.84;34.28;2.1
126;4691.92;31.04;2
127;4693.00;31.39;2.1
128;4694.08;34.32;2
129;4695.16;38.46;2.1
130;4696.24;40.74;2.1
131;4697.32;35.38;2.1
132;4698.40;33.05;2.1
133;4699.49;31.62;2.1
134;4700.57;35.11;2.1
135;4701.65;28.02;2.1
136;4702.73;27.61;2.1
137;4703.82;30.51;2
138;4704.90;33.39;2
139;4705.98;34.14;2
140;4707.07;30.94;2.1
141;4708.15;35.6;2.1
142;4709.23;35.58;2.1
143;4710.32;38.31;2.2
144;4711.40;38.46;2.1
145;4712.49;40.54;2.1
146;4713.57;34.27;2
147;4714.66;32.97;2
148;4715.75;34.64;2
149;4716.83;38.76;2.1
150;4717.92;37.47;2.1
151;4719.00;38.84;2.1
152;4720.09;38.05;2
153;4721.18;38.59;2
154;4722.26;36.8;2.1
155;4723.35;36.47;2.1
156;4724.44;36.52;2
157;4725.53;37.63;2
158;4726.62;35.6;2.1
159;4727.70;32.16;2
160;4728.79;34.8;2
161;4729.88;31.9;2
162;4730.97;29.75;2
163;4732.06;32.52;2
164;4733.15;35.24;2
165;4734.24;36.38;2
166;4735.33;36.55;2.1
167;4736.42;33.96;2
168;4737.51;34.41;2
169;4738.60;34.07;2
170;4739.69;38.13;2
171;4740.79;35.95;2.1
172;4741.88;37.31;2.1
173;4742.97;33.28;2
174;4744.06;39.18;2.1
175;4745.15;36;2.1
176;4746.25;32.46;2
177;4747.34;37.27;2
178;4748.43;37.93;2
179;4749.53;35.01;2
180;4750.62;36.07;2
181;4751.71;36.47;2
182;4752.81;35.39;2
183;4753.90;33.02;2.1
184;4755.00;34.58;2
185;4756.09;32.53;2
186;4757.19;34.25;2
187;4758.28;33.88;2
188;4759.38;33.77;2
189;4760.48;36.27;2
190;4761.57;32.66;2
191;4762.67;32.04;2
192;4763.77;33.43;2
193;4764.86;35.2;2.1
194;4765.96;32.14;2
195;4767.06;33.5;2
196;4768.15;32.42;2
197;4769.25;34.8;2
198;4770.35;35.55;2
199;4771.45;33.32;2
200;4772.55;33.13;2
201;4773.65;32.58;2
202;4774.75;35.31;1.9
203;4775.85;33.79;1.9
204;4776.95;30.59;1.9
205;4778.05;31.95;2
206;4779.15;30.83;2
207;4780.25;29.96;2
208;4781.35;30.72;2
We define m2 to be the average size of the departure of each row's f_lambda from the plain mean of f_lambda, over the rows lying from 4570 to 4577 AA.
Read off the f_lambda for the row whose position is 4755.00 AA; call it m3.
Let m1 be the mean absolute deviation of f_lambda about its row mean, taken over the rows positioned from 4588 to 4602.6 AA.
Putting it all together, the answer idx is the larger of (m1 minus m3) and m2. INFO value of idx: 1.57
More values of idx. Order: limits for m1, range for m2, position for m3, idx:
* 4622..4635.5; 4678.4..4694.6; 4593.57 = 2.02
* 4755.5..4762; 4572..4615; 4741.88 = 2.11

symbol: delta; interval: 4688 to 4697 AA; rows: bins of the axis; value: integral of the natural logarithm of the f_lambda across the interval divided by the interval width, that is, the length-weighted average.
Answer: 3.56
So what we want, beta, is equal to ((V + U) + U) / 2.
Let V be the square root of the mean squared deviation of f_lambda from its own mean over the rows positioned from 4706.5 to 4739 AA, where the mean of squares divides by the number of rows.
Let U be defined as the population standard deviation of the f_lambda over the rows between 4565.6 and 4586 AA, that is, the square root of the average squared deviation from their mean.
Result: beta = 4.0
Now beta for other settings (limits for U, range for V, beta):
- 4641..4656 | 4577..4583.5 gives 4.0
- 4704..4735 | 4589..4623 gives 3.7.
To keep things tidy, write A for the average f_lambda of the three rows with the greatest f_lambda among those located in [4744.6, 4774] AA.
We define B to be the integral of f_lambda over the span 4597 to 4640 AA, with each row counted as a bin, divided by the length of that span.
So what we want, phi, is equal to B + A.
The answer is 72.9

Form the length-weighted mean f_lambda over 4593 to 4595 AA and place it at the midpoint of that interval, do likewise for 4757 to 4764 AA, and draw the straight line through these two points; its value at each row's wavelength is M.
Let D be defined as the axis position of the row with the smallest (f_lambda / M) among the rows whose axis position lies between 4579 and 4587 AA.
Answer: 4586.17 AA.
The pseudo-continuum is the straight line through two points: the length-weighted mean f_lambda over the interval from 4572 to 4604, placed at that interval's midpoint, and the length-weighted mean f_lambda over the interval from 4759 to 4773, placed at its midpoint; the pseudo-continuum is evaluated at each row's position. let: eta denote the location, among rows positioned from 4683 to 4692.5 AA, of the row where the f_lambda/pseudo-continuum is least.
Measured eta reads 4691.92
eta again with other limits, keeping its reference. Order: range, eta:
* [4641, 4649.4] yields 4646.76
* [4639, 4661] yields 4646.76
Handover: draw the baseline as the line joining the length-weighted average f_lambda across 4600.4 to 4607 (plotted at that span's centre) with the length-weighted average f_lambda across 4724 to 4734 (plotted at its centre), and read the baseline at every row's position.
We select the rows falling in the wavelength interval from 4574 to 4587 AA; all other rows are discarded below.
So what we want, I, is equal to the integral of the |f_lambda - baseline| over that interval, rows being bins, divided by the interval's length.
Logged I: 2.4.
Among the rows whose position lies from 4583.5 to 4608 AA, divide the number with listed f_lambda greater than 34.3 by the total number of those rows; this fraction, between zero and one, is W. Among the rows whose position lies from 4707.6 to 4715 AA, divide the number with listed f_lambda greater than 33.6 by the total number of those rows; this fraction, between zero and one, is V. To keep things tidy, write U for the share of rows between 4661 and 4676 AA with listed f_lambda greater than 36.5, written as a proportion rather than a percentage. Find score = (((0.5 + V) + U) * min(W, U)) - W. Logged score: -0.1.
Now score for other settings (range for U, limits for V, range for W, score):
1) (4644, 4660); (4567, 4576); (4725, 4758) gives 0.1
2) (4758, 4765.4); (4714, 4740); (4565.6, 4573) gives -0.7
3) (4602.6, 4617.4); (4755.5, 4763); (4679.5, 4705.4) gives 0.2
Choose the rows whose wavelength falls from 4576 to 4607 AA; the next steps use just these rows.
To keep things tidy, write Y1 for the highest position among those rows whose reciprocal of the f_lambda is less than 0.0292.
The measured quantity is 4606.28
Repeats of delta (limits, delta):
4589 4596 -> 3.56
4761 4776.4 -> 3.51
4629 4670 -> 3.56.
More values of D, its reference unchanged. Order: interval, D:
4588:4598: 4597.80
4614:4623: 4616.90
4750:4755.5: 4753.90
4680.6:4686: 4682.20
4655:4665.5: 4655.33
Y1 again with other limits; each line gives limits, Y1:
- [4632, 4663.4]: 4662.84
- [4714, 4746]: 4745.15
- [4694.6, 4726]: 4725.53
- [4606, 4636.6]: 4636.07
